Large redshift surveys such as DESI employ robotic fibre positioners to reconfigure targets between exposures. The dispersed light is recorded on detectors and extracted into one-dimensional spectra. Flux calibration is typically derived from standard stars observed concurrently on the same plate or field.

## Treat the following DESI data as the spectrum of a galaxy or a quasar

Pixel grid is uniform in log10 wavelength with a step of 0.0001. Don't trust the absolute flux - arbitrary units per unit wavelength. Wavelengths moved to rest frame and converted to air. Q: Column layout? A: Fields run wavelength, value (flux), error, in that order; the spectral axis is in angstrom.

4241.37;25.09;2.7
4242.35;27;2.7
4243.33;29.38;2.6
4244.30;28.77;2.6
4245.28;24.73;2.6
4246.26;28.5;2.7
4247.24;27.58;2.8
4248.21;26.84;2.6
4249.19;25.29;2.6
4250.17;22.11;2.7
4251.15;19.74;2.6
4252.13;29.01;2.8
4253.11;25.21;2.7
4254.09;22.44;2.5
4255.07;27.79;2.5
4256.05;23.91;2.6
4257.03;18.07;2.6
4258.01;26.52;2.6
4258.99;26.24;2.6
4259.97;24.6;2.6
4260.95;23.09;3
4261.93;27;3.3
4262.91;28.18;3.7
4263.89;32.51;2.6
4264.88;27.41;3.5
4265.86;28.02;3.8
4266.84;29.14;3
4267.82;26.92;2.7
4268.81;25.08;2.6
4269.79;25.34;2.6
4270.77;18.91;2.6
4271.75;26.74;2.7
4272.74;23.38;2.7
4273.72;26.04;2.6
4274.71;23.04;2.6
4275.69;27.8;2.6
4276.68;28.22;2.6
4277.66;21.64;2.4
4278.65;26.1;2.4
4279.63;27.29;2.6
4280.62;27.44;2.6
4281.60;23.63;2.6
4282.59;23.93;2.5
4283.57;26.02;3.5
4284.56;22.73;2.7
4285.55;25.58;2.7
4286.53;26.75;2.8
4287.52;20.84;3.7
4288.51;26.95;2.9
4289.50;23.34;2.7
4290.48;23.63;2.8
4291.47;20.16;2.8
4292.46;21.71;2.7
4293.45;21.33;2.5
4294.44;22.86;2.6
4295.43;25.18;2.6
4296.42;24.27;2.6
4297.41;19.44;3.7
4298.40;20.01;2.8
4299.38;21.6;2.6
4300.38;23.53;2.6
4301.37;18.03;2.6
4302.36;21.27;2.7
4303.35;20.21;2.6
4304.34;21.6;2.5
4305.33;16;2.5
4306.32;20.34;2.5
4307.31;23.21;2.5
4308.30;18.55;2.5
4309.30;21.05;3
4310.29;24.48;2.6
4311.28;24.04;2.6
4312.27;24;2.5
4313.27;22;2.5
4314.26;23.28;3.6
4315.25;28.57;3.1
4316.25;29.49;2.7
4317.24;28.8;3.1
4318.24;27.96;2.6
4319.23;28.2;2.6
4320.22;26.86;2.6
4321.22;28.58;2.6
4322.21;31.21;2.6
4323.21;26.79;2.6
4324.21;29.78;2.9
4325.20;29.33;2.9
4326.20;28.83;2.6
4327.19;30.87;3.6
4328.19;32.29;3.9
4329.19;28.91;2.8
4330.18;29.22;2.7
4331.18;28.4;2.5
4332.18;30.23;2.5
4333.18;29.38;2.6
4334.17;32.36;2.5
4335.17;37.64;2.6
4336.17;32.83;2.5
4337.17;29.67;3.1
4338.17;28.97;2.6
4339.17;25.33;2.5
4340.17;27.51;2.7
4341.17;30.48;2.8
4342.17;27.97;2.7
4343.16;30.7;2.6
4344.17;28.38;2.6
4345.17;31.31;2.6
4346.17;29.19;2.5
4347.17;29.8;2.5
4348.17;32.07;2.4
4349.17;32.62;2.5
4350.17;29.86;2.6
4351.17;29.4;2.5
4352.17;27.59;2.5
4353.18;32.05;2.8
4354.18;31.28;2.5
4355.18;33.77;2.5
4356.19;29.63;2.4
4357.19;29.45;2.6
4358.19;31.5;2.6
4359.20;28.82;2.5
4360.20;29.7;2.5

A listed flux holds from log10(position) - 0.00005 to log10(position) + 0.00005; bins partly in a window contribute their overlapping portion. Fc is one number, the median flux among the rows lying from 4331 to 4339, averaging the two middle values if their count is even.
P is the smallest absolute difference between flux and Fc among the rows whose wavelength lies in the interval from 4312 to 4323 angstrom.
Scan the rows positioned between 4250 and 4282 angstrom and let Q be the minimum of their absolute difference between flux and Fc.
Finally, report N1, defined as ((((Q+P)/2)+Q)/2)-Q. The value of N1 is -0.1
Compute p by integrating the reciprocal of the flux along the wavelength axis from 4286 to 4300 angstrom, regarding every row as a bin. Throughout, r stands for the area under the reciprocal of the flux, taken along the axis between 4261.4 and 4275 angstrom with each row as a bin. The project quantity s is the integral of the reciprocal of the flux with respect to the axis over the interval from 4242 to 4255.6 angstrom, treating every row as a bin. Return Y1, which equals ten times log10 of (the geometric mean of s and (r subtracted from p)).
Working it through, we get -6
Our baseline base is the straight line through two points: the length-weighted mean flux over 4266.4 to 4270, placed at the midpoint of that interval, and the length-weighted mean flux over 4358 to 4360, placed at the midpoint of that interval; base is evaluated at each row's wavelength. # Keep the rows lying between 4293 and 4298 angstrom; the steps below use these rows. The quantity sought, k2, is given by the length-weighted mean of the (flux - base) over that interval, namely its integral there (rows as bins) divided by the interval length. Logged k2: -5.0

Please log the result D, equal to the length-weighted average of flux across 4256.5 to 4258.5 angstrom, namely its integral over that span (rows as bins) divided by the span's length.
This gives 22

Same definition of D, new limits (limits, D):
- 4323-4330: 30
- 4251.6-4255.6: 26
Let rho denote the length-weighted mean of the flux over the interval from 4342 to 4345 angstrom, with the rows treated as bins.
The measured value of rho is 29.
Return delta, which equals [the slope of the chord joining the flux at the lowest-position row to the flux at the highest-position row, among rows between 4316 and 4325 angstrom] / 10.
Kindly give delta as 0.004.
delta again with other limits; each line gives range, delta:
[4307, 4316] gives 0.068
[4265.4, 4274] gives -0.025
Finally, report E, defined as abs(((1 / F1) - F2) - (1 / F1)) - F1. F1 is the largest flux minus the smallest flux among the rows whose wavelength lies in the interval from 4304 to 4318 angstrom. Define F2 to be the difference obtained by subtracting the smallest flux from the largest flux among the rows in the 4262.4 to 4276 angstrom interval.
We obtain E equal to 0.1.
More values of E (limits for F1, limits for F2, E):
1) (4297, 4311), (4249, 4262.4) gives 2.5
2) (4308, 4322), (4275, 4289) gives -3.6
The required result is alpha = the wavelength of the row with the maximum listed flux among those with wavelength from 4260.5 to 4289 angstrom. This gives 4263.89 angstrom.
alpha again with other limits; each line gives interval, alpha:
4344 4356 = 4355.18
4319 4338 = 4335.17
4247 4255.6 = 4252.13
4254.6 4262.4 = 4255.07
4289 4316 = 4315.25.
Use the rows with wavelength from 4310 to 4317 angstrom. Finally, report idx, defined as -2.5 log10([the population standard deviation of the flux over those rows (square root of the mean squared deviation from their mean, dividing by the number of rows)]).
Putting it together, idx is -1.0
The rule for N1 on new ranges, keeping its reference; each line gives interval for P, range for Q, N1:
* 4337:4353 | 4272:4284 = -0.4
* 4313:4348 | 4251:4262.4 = -0.2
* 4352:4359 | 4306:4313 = -1.3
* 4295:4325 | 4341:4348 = 0.0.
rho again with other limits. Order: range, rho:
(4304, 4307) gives 19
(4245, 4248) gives 27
